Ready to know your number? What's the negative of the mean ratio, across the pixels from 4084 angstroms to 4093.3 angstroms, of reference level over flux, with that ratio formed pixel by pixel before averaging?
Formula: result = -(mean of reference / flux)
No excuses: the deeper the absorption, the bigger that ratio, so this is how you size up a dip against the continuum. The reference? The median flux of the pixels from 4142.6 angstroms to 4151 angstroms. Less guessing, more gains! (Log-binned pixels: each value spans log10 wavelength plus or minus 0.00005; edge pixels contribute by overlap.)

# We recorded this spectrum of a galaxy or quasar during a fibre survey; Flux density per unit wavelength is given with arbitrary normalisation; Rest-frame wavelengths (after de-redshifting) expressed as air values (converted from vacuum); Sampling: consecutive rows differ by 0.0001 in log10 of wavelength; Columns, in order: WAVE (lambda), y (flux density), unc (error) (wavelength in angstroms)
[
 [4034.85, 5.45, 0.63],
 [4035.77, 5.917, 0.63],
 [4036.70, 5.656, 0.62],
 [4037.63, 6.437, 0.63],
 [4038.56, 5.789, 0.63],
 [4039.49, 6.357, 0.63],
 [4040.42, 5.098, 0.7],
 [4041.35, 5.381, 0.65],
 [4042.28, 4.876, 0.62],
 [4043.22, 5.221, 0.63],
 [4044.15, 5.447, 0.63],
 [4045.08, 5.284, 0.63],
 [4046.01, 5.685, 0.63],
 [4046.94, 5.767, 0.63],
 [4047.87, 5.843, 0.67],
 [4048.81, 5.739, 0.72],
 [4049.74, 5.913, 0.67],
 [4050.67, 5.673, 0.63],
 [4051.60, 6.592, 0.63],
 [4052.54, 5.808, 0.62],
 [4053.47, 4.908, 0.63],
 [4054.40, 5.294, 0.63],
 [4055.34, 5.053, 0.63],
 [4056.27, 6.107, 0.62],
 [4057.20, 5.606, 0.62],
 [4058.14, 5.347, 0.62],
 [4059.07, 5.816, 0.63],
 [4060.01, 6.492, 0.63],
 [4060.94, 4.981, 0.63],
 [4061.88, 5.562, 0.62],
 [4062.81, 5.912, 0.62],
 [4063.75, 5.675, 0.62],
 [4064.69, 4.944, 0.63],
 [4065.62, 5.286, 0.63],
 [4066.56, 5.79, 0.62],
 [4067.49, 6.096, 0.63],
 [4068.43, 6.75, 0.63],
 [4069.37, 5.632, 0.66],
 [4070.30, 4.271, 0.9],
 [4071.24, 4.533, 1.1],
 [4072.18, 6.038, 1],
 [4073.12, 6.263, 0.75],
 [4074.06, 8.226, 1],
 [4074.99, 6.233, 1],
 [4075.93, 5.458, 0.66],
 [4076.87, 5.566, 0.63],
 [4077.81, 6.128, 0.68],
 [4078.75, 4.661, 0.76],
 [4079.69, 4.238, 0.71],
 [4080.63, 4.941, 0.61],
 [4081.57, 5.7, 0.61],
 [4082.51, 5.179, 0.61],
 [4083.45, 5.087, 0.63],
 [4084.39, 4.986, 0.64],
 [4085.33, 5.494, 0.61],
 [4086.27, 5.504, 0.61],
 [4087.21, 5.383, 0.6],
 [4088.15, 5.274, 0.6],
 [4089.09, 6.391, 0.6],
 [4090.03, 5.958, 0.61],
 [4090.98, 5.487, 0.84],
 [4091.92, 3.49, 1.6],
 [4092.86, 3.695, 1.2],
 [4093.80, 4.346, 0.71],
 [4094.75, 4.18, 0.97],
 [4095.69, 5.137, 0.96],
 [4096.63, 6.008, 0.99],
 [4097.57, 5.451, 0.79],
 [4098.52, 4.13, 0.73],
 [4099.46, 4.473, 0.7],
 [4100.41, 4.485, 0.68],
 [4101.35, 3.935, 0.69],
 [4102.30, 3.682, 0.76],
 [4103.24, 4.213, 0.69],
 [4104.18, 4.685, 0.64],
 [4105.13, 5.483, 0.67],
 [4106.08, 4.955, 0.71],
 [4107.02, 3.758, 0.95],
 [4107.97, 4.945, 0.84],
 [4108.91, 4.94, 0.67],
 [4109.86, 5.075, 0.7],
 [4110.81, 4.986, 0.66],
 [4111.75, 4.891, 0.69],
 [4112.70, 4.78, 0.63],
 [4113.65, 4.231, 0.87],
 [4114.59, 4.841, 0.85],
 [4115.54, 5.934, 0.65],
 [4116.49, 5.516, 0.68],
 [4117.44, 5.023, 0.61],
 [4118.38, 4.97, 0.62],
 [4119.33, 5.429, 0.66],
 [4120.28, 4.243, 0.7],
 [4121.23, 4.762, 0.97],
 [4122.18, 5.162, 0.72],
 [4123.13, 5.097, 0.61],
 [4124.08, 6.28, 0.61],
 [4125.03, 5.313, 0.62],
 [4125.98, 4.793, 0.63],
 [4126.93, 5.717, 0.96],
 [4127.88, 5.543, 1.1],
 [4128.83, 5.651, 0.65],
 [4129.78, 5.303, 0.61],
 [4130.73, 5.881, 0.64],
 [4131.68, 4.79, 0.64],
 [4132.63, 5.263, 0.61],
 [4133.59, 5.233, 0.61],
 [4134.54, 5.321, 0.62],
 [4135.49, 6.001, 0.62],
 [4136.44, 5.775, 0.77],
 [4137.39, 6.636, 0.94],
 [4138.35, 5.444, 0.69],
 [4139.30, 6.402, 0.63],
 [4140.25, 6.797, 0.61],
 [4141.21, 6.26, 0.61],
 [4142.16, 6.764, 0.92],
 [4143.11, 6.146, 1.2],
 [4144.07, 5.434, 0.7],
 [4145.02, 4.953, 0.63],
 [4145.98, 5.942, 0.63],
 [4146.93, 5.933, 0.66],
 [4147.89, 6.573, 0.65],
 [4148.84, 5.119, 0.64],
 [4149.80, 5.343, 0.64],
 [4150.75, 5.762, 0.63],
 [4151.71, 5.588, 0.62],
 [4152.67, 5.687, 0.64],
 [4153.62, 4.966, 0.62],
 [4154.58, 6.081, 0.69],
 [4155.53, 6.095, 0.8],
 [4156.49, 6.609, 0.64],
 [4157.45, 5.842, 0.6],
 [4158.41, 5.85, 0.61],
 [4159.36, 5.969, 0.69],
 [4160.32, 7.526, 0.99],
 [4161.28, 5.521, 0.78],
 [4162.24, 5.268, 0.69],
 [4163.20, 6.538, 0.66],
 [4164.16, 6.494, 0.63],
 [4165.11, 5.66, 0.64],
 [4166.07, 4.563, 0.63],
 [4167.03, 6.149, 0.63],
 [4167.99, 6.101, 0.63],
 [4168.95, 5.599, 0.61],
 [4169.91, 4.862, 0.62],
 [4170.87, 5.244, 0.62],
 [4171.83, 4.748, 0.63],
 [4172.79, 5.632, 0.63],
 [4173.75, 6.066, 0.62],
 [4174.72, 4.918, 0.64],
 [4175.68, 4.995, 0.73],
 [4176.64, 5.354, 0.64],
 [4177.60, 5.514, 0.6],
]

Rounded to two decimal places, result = -1.15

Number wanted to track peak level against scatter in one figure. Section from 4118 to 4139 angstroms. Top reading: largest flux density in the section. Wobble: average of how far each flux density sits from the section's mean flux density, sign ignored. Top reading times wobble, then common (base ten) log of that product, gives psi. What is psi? 0.43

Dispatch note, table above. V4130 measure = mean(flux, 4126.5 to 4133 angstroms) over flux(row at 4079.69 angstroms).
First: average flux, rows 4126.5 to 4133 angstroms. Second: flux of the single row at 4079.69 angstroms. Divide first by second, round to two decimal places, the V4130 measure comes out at 1.29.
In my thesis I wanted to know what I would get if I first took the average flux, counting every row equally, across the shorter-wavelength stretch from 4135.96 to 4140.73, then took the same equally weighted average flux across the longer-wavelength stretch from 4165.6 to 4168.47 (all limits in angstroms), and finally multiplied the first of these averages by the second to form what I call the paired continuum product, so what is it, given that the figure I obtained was 34.8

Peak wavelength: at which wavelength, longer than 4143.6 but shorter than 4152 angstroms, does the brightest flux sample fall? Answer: 4147.89 angstroms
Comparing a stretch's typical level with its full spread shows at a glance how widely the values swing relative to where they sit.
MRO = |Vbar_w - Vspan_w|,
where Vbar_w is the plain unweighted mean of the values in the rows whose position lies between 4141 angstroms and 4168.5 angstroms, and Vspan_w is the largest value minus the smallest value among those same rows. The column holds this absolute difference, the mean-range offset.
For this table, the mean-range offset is 2.92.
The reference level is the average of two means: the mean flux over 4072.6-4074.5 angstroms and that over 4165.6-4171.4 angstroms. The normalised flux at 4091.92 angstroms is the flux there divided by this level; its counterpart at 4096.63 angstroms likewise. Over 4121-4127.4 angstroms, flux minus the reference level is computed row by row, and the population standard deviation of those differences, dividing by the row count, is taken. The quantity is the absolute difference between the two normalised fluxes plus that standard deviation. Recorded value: 0.90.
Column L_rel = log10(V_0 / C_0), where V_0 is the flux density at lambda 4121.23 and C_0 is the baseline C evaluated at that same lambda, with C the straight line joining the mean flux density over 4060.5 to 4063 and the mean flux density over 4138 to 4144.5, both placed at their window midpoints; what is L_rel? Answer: -0.10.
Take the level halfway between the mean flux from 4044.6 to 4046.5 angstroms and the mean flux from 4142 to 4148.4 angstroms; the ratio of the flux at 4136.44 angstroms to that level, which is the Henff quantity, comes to 1.01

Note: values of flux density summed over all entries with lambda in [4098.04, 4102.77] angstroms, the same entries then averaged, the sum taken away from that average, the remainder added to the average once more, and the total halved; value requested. -6.2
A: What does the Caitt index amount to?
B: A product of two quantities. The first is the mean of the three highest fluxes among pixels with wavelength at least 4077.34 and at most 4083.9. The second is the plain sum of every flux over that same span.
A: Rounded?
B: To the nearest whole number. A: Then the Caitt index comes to 204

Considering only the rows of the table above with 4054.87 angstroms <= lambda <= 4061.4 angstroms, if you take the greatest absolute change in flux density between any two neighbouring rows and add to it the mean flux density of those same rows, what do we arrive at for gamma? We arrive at 7.1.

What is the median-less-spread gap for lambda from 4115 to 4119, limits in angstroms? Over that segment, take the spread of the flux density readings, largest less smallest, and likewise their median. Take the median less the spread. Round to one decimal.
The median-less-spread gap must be 4.3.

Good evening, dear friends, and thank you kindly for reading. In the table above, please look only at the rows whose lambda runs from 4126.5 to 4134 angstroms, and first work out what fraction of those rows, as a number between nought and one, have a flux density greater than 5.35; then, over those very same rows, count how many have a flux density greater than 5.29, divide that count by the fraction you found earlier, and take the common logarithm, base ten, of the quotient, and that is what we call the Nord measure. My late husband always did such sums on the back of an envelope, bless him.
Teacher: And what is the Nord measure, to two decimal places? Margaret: 1.00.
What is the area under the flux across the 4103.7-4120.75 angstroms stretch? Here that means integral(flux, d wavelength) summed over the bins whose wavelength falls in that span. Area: 84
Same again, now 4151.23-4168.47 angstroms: 102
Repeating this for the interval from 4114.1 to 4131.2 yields 91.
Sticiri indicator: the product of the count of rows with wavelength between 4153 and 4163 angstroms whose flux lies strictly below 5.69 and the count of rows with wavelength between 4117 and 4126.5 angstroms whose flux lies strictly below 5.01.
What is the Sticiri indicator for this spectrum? 12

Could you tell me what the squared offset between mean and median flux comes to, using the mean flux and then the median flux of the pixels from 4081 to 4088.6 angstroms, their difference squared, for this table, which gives 0.0000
